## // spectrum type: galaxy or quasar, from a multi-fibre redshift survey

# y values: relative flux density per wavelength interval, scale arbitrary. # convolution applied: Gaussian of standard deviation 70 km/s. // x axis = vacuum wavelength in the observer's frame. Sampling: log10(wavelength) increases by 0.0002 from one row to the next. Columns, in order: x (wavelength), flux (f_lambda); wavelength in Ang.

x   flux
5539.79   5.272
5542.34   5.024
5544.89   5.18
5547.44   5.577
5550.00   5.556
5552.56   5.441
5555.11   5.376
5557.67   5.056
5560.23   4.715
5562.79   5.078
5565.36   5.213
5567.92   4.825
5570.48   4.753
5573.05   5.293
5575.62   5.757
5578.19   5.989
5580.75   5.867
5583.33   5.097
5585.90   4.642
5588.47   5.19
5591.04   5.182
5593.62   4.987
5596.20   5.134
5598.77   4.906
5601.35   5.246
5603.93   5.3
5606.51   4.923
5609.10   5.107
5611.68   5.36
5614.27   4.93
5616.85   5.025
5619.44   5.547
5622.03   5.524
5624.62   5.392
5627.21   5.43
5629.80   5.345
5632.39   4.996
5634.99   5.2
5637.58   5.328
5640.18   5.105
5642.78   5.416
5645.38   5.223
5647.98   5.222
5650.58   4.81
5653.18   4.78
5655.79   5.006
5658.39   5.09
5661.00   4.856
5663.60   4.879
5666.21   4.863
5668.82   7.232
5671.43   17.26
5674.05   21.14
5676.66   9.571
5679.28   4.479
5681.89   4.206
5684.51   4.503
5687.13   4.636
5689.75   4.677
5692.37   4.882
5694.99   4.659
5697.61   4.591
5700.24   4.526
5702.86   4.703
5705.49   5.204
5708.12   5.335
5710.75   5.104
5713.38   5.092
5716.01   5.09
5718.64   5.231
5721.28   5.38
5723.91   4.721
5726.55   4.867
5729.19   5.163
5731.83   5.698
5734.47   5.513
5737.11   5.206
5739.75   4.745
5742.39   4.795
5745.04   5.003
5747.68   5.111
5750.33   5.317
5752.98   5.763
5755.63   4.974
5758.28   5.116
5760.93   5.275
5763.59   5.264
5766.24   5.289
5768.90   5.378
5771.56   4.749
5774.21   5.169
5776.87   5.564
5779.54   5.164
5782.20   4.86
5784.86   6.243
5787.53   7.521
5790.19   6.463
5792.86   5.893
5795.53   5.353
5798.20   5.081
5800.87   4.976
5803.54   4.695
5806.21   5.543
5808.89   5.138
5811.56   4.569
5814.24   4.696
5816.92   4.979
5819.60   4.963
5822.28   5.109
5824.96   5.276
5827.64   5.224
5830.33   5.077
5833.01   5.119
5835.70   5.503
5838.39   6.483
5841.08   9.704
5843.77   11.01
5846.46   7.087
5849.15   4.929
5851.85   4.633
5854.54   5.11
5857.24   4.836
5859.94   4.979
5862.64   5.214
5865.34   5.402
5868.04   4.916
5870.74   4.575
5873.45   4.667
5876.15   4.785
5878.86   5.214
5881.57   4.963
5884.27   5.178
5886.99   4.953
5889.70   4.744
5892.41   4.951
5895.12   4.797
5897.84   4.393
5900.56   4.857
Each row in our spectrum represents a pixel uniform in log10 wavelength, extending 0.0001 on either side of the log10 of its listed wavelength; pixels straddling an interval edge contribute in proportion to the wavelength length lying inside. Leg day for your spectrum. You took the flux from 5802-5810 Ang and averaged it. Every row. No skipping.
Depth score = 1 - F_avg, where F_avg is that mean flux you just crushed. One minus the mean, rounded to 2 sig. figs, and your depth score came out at -4.1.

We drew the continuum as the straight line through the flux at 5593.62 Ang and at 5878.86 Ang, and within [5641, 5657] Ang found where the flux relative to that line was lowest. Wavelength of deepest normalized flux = 5653.18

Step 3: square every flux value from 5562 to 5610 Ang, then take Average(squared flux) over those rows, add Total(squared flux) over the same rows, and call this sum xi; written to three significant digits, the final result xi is 540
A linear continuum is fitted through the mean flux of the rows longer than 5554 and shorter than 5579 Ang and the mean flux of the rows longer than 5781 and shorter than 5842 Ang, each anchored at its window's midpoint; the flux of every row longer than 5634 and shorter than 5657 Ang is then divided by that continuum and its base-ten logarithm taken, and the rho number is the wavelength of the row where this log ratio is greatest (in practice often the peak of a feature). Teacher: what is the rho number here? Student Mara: 5642.78 Ang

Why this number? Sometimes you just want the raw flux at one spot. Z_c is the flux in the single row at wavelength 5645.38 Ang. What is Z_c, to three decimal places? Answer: 5.223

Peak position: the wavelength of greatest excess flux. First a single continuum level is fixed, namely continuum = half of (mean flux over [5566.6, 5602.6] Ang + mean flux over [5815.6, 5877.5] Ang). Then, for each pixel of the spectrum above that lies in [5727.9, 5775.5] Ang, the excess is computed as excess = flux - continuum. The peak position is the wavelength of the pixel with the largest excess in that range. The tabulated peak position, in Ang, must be 5752.98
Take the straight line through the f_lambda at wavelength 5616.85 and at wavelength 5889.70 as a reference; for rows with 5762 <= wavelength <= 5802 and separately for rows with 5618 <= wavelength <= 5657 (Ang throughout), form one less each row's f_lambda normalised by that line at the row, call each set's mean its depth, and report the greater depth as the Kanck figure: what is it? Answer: -0.043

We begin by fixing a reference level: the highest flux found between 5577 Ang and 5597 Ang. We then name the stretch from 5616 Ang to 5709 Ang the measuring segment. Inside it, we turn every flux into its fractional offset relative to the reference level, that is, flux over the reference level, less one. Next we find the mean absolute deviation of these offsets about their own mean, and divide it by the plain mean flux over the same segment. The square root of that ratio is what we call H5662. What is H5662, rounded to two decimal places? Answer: 0.22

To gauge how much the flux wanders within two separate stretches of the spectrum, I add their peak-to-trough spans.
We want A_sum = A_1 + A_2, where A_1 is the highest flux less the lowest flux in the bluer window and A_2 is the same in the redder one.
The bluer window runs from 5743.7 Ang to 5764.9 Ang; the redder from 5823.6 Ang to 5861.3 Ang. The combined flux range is 7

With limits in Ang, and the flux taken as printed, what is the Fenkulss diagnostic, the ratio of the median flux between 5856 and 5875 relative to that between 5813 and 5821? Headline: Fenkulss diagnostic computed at 0.99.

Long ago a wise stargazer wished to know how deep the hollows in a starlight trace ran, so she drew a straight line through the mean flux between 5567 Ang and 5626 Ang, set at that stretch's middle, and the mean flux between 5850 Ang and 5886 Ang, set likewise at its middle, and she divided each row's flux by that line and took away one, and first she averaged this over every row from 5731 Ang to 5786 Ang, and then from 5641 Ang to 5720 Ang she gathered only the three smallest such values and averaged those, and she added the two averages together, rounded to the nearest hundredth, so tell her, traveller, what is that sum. -0.11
